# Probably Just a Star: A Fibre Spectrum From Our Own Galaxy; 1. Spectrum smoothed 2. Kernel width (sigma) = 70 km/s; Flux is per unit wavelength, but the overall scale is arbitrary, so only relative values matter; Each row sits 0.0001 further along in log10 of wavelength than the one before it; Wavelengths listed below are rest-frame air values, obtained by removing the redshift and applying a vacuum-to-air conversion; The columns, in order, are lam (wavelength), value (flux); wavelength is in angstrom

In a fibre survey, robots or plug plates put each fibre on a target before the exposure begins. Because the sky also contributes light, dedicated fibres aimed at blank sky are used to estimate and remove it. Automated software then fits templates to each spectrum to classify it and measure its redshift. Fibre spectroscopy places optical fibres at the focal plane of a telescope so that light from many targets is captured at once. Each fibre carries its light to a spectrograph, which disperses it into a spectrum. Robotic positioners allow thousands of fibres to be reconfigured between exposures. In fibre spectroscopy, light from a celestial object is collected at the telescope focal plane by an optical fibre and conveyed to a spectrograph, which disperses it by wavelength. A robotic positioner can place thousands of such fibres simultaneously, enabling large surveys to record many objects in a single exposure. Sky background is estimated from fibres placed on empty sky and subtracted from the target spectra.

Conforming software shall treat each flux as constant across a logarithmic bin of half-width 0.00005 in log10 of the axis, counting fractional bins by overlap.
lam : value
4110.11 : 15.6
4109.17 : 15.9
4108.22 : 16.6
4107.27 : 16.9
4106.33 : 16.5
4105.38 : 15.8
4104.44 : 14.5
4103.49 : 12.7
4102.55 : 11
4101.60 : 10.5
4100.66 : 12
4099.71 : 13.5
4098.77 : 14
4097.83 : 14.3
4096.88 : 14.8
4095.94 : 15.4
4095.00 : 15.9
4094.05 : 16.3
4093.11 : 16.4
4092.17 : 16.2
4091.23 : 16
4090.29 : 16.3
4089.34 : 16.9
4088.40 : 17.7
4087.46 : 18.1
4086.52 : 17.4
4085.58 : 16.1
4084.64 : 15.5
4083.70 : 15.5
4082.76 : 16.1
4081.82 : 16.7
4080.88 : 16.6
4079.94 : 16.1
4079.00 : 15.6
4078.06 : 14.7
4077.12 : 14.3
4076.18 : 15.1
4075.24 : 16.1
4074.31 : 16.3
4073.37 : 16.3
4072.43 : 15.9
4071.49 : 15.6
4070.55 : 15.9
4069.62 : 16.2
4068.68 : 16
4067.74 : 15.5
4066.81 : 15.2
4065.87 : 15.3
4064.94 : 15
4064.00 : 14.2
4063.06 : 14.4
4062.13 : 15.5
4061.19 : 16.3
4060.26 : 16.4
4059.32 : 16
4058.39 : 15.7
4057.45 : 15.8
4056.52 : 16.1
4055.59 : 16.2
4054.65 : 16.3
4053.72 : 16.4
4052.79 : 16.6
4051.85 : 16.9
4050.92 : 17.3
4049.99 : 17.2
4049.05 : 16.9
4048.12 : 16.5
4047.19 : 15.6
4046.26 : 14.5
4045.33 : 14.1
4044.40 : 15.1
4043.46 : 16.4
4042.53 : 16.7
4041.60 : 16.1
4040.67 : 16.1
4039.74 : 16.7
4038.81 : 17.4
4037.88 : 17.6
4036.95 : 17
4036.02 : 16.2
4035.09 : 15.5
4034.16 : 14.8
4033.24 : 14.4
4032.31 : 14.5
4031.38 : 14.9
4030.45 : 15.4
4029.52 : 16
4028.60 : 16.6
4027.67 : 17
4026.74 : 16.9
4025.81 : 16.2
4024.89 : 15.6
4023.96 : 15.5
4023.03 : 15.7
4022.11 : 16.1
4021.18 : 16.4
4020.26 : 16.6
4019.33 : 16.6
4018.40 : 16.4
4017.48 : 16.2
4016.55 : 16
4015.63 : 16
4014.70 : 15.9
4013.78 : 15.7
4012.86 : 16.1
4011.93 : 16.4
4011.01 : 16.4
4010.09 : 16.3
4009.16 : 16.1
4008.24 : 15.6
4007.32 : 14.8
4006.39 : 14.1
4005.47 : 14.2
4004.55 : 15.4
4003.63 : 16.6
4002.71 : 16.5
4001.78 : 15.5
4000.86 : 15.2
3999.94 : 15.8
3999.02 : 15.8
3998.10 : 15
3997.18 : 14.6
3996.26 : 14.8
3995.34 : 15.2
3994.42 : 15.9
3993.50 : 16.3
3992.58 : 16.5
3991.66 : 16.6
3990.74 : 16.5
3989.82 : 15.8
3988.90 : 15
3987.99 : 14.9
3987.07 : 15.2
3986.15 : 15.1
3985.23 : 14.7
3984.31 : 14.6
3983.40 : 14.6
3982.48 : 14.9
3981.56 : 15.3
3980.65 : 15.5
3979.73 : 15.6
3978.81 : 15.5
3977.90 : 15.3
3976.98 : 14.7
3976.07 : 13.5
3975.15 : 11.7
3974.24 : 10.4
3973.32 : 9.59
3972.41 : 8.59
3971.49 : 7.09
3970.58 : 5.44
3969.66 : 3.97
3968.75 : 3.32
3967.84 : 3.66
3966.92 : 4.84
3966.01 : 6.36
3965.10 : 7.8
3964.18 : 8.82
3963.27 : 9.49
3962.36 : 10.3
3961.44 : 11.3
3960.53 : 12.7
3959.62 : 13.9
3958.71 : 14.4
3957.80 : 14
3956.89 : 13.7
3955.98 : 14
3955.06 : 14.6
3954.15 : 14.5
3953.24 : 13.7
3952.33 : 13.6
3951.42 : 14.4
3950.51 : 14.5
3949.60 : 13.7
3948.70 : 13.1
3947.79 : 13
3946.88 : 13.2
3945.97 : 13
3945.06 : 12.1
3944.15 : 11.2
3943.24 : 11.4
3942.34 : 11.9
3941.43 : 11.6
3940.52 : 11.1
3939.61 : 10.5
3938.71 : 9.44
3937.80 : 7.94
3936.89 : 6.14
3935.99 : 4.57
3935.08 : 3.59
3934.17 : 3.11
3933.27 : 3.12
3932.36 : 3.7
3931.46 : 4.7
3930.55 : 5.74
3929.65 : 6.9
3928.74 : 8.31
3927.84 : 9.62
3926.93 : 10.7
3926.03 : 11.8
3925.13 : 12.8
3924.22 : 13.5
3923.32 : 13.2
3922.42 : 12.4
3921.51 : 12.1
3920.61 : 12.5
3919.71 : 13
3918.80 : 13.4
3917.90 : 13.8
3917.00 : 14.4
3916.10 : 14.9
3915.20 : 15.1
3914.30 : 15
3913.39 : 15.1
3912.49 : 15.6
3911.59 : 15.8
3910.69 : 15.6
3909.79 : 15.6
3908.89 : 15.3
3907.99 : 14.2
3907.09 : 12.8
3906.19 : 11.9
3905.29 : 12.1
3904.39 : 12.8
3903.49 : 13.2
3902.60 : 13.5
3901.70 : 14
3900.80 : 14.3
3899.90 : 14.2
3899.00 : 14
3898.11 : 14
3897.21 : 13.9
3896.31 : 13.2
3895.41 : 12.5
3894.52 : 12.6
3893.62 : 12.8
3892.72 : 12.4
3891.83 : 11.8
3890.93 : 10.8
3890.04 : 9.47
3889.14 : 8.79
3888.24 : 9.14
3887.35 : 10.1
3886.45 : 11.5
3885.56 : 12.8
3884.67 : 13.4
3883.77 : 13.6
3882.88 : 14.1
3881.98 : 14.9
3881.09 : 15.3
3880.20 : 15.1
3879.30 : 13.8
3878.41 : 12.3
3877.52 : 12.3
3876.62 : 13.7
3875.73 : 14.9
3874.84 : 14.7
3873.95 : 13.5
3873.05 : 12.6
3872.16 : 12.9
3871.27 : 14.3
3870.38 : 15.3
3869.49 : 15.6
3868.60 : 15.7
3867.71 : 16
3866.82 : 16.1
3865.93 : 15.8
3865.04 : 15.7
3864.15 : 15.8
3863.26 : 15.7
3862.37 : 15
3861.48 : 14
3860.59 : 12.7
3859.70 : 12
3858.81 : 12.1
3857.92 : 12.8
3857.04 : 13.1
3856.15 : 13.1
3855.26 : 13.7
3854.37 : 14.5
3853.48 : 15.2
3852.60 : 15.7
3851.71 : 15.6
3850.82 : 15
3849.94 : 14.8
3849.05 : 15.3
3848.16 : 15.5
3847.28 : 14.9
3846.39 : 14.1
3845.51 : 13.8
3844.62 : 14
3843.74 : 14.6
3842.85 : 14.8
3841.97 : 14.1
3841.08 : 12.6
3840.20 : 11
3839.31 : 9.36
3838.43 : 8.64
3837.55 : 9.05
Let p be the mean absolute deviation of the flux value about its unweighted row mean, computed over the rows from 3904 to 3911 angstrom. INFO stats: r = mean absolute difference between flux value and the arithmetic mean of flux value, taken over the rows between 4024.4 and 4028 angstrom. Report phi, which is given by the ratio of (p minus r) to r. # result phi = 1.6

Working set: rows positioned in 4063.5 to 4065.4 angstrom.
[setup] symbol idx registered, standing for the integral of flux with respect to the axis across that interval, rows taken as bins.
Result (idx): 28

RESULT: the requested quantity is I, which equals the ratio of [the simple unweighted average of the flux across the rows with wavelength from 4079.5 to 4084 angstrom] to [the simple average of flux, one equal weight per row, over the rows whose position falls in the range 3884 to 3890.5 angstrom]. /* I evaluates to 1.51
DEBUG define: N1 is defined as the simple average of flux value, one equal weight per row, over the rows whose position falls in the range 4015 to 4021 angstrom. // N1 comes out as 16.3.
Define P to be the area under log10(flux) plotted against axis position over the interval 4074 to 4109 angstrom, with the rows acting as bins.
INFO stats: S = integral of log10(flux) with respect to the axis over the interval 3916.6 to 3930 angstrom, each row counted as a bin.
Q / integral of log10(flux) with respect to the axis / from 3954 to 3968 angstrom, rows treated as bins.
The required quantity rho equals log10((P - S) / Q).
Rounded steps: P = 41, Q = 14.2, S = 14.3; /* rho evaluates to 0.3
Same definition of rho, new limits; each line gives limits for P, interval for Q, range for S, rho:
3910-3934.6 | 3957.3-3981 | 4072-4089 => -0.7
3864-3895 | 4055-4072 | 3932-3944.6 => 0.1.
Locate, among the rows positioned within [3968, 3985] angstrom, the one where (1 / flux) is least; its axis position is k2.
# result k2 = 3979.73 angstrom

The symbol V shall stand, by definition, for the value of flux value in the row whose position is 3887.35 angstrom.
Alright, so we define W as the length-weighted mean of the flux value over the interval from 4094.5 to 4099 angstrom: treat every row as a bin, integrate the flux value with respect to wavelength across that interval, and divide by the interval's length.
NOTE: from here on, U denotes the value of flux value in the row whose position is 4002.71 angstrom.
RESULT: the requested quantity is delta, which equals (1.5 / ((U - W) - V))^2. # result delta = 0.031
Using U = 16.5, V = 10.1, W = 14.9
